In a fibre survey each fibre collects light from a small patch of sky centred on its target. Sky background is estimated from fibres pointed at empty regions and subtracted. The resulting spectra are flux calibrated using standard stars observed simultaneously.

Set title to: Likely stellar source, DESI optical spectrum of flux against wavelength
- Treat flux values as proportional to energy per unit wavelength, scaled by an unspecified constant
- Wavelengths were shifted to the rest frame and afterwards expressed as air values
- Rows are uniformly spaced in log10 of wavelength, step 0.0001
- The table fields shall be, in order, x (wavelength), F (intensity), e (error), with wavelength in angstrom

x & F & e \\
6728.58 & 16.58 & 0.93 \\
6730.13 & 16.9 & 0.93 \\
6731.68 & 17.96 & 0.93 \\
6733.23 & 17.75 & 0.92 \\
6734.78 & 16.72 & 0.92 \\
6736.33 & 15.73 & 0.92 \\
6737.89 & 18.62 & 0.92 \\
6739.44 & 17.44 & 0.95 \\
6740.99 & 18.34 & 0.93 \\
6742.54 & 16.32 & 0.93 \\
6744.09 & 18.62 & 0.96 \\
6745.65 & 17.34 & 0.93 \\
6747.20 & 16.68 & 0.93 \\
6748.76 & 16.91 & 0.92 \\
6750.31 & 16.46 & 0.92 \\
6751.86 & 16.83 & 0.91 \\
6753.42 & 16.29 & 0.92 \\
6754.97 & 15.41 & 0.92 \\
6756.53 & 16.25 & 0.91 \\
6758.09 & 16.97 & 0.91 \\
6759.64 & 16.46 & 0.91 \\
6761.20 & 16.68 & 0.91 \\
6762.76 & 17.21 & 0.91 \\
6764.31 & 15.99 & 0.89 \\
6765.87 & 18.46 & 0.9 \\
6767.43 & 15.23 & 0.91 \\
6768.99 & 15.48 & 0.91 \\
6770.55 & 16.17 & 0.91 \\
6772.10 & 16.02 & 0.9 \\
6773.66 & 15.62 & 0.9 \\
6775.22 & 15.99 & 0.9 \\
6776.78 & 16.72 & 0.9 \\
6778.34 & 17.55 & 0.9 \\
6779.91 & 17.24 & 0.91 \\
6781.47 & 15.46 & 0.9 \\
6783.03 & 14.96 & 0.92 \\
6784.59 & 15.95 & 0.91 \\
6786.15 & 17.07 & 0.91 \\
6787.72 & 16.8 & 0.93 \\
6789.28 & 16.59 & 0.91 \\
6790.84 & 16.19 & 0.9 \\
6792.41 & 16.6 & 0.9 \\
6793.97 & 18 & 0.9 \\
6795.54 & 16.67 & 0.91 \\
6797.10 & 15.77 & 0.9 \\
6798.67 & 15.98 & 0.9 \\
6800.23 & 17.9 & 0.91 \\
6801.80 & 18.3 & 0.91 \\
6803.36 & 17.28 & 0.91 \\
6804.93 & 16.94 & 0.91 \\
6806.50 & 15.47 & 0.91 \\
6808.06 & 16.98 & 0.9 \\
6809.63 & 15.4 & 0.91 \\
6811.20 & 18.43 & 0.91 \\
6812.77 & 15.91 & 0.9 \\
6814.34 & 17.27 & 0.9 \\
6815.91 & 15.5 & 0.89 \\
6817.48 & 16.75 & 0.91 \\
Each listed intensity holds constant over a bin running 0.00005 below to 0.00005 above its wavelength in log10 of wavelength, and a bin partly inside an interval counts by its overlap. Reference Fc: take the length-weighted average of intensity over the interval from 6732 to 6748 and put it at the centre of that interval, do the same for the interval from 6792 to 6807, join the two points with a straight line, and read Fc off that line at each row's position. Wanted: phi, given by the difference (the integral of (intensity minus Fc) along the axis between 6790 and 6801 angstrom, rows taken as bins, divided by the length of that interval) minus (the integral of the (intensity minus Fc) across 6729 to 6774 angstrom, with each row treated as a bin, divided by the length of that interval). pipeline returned 0.3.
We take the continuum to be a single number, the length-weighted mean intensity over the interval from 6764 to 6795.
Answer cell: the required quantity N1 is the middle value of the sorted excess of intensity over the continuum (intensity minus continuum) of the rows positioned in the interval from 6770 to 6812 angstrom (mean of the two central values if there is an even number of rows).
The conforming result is 0.2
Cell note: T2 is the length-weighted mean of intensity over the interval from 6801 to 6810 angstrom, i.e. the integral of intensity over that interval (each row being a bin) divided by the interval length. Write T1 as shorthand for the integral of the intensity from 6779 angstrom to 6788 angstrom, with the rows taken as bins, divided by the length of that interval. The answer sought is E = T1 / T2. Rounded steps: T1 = 16.2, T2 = 16.8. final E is 0.97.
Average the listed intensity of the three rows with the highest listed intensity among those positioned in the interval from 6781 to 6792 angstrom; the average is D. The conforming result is 16.8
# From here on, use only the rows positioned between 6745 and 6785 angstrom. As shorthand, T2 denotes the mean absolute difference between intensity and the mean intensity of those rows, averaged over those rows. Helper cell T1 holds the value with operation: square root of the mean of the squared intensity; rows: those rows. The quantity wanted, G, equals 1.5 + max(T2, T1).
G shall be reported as 17.9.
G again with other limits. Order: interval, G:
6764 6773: 17.8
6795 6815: 18.3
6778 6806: 18.3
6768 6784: 17.6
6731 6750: 18.9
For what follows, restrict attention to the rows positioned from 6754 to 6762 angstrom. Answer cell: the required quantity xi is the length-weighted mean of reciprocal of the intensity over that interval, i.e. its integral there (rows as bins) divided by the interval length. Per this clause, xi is 0.0612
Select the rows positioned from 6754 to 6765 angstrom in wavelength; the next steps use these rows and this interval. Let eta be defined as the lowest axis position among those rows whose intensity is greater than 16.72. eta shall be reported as 6758.09 angstrom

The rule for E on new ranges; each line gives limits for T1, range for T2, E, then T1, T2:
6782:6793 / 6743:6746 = 0.91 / 16.3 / 17.9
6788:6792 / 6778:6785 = 1.02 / 16.5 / 16.2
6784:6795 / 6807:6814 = 1.00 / 16.7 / 16.7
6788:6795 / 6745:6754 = 1.00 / 16.8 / 16.8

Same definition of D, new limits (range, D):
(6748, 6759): 16.9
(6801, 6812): 18.0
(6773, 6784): 17.2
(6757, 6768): 17.5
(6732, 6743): 18.2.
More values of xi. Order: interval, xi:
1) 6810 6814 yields 0.0591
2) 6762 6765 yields 0.0604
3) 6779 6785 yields 0.0629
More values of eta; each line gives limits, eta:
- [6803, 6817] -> 6803.36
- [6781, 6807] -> 6786.15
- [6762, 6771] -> 6762.76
